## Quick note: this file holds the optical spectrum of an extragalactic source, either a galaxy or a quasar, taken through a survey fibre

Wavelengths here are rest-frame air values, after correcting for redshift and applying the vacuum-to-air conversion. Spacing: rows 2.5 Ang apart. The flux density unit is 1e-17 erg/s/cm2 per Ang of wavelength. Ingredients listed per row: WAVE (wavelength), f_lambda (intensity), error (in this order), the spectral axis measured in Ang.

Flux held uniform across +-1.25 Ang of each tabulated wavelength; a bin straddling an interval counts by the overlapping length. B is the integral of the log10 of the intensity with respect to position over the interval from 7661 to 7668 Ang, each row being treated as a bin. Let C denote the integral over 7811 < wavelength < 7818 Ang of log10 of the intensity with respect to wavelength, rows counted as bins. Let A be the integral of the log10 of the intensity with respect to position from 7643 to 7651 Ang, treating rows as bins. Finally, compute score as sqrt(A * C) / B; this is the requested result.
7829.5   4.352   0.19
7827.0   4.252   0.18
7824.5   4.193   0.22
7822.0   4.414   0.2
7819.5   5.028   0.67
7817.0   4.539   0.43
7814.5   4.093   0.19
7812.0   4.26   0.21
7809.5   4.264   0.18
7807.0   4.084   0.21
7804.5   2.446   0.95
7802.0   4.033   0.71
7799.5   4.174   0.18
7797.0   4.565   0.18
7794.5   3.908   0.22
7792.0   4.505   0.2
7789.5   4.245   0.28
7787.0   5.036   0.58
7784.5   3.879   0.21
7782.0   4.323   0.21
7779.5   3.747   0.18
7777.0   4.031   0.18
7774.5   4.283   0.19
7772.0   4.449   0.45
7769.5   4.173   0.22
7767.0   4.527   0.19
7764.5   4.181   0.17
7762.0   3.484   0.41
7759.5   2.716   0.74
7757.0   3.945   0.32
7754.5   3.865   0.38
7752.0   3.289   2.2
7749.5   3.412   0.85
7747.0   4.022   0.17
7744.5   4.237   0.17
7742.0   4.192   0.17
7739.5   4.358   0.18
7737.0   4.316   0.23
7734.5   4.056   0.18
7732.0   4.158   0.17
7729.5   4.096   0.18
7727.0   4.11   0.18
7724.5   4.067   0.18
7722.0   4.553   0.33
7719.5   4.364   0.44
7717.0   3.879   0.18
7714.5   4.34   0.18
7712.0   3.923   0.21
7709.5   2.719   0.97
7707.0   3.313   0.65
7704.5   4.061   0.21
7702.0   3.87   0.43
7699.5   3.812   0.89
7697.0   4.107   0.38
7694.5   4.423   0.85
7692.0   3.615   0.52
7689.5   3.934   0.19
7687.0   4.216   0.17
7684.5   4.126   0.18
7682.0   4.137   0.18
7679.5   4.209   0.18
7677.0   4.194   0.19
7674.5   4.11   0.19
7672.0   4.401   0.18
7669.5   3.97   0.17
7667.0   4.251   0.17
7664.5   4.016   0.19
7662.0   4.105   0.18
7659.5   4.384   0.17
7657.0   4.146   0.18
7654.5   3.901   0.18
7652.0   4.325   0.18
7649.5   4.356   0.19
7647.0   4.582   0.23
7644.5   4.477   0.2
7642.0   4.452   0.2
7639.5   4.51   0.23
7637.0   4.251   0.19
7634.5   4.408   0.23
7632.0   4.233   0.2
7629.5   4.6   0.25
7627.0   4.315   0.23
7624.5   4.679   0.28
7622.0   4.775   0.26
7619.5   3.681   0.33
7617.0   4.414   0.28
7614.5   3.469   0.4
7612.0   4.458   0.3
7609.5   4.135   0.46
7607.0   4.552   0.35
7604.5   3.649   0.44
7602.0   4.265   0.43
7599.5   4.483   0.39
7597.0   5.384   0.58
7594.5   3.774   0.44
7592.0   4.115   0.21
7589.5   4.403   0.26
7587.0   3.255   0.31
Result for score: 1.11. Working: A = 5.20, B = 4.30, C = 4.4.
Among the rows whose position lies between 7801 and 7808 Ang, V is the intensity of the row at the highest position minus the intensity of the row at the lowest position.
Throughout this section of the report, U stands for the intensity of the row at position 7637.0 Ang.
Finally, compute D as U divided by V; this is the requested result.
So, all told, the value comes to 83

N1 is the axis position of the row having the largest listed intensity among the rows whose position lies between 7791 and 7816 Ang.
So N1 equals 7797.0 Ang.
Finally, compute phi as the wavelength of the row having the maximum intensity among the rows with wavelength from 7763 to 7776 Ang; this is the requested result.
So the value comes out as 7767.0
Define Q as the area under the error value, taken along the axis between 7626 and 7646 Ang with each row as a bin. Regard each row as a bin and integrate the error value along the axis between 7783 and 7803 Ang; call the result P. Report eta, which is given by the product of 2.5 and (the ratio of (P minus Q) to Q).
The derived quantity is 1.13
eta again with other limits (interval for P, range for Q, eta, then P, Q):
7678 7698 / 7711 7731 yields 1.01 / 6.6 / 4.7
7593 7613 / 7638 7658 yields 2.81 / 8.5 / 4.0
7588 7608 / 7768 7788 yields 1.05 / 7.7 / 5.5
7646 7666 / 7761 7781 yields -0.60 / 3.7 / 4.9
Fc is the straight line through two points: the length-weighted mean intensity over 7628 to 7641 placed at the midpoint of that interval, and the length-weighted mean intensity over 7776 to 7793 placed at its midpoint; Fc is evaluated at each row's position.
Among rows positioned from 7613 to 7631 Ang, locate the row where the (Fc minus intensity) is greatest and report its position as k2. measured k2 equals 7614.5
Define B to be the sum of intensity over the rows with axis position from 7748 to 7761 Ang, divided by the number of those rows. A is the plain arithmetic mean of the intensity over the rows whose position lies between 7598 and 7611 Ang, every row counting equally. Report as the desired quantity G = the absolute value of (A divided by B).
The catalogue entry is 1.22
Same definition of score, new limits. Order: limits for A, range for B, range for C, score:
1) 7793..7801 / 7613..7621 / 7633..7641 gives 1.08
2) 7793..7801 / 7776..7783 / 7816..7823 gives 1.14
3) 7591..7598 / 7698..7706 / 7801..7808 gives 0.86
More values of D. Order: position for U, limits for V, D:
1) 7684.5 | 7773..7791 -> -109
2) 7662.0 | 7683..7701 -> -13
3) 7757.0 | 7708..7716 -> 2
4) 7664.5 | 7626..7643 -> 29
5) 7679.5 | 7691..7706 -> 9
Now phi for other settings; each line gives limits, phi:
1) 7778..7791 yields 7787.0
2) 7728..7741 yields 7739.5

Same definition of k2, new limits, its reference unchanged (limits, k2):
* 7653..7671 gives 7654.5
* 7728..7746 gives 7734.5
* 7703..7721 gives 7709.5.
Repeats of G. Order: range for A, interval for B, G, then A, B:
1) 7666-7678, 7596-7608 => 0.94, 4.19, 4.47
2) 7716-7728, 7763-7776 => 0.97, 4.19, 4.32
